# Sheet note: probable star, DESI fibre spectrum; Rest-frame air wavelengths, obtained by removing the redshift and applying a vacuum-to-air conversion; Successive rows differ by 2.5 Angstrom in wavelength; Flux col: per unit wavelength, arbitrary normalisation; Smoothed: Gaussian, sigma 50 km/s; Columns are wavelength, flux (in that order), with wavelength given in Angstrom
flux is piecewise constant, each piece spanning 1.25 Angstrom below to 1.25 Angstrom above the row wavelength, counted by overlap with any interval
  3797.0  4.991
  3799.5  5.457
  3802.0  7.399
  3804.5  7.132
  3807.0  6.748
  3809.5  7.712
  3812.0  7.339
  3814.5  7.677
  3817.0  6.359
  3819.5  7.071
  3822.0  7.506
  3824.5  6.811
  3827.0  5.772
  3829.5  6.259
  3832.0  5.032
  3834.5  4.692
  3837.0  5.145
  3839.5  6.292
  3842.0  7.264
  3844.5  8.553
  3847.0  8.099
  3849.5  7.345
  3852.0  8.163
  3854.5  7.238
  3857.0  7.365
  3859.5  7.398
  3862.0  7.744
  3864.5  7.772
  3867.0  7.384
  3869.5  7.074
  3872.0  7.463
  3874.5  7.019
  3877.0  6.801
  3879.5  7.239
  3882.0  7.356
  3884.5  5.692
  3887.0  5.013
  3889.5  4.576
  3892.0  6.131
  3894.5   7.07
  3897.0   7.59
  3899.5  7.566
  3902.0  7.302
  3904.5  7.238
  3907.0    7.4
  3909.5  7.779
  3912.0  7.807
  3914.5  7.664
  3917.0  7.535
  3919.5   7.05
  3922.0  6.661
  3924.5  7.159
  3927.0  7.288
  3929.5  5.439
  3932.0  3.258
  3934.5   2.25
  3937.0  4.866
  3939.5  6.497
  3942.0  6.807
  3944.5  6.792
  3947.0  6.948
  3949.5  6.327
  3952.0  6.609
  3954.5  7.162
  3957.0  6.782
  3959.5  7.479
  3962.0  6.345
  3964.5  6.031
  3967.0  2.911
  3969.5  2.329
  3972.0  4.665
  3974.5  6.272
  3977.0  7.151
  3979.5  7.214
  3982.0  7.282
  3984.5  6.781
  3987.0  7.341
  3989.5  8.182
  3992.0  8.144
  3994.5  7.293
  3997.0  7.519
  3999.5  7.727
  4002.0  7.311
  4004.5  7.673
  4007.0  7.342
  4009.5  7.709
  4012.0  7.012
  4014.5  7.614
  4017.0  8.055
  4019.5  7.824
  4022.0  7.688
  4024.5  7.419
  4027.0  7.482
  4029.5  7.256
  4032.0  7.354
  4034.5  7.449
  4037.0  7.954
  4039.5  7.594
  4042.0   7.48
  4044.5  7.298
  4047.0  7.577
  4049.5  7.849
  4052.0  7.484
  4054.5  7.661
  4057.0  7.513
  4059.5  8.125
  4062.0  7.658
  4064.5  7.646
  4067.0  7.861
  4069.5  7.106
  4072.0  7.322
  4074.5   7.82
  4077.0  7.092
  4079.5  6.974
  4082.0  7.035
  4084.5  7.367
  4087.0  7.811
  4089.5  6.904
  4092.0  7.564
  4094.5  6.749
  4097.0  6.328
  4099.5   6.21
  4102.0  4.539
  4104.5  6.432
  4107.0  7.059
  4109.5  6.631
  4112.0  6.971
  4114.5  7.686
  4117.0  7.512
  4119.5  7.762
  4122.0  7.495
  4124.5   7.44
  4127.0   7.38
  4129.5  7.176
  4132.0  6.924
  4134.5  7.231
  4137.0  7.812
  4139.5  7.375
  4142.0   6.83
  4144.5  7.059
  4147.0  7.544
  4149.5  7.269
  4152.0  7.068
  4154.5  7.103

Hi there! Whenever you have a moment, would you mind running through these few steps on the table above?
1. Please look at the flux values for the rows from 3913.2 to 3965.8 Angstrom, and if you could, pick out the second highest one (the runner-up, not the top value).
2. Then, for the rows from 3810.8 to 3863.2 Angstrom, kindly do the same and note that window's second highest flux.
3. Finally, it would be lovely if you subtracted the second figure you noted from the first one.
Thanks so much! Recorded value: -0.6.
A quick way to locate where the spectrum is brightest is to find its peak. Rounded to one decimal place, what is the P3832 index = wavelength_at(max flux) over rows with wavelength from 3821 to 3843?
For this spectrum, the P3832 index 3822.0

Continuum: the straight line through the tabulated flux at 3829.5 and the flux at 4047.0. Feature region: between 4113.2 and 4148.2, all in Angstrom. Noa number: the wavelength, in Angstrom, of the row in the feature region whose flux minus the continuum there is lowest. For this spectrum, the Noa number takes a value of 4142.0 Angstrom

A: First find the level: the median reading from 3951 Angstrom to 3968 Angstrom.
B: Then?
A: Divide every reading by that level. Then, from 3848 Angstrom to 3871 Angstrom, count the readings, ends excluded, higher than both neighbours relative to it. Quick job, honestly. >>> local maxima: 2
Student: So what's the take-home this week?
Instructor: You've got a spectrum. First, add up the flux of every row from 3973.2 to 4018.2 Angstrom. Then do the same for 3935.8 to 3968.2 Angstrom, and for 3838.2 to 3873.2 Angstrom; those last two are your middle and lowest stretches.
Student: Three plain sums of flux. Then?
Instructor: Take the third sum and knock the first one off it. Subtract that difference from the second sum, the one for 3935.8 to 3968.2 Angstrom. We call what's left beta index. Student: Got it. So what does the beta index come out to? 110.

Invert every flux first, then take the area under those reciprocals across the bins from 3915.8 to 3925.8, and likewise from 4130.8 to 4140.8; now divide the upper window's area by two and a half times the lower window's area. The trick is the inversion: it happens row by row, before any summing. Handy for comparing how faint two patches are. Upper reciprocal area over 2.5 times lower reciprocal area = 0.387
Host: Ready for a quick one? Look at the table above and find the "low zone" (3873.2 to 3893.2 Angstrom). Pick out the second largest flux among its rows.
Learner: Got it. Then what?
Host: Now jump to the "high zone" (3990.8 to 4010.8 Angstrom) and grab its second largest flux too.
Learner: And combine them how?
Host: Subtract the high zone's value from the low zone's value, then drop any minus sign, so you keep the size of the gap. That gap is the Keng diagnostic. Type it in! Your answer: 0.49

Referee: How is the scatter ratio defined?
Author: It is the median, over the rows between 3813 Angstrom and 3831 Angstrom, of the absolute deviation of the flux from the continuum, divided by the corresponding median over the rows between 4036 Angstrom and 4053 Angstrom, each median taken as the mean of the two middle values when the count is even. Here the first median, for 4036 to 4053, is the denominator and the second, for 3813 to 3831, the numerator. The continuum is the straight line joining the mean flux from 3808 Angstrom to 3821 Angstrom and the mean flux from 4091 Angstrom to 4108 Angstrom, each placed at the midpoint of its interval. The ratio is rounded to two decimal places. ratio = 0.44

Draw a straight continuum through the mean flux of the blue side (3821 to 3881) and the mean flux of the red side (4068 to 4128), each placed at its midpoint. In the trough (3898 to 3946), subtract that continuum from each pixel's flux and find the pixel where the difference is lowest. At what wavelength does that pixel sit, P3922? 3934.5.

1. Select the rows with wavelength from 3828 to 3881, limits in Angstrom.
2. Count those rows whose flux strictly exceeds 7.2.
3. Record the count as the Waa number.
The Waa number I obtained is 13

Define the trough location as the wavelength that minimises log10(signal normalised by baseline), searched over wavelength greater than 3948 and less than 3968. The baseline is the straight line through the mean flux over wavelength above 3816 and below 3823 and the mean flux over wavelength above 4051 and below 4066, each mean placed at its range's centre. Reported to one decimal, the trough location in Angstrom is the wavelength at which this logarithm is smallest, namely 3967.0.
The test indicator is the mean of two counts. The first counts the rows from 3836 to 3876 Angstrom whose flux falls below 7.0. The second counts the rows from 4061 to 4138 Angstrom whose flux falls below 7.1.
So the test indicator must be 7.5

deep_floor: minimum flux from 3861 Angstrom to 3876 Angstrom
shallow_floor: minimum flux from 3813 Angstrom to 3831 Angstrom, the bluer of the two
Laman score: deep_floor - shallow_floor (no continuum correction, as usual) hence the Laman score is 1.2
